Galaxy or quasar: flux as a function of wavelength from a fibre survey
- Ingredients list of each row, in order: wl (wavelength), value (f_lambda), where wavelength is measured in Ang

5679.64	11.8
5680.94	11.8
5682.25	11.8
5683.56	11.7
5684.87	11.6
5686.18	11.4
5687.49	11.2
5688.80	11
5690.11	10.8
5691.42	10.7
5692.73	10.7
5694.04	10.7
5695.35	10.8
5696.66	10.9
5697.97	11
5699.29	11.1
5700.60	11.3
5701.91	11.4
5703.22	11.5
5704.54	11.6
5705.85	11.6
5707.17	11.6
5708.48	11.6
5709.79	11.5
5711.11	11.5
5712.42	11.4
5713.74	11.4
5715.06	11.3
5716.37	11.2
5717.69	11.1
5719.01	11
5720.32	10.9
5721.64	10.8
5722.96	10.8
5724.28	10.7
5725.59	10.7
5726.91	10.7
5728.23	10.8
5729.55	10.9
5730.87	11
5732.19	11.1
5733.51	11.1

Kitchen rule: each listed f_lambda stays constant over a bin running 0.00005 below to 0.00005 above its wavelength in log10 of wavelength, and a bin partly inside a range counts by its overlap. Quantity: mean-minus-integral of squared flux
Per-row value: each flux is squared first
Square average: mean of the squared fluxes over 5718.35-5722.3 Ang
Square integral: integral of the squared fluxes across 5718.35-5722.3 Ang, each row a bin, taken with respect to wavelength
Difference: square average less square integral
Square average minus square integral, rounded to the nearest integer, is -351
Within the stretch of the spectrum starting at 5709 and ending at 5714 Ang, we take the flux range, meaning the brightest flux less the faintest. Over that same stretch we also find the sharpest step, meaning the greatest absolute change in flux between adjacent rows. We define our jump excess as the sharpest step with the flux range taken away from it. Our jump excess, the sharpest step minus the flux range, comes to 0.00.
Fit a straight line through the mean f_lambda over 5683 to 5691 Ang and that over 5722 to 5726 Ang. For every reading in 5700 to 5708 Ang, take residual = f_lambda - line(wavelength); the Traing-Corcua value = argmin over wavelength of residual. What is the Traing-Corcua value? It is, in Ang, 5700.60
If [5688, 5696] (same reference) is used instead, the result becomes 5691.42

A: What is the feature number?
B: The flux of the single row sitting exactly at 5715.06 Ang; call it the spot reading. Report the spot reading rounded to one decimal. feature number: 11.3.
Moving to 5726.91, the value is 10.7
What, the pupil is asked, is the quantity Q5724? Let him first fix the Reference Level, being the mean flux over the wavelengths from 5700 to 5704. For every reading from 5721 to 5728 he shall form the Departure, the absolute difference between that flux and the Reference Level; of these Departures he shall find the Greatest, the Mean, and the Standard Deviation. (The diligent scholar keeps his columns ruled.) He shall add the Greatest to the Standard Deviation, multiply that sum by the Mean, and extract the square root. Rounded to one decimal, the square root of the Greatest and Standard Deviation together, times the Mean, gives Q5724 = 0.7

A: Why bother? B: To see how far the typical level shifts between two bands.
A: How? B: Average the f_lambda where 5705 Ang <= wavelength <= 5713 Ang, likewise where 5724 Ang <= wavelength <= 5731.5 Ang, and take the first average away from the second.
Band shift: -0.7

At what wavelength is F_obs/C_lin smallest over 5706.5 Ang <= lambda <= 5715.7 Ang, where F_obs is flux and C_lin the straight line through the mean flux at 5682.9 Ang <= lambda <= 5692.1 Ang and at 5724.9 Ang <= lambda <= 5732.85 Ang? 5715.06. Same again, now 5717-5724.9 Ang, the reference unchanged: 5724.28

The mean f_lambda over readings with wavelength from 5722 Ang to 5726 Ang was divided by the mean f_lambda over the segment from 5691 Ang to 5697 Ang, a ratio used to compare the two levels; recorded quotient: 1.00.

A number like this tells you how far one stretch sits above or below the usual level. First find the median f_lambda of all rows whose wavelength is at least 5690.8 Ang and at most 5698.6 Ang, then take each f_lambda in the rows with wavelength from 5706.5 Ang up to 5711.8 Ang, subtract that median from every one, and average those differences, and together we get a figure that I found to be 0.80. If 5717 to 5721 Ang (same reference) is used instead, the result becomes 0.25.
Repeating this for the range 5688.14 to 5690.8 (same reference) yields 0.15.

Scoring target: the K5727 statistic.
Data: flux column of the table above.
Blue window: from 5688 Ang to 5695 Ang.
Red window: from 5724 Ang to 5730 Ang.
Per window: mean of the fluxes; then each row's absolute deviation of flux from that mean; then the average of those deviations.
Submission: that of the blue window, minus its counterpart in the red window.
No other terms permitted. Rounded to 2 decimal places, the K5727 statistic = 0.02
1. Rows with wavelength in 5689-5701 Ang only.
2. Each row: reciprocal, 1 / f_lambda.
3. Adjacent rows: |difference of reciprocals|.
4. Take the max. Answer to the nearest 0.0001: 0.0016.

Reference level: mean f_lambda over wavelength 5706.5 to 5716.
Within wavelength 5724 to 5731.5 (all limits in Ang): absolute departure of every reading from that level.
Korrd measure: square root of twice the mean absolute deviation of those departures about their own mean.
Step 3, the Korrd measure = 0.45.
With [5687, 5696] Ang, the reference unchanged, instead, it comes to 0.54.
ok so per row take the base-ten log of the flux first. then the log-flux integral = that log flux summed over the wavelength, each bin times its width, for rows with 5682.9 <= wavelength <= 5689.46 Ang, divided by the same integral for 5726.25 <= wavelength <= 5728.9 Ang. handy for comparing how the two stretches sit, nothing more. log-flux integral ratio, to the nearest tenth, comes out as 2.5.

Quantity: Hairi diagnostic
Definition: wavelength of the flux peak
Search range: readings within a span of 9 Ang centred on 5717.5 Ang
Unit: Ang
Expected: 5713.74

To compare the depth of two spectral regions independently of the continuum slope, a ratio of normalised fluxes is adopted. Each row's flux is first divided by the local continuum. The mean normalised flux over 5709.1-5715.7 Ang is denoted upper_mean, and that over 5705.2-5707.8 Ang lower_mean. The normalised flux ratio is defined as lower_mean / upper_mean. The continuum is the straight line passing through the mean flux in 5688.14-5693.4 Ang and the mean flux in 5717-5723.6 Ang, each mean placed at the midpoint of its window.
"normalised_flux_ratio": 1.02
